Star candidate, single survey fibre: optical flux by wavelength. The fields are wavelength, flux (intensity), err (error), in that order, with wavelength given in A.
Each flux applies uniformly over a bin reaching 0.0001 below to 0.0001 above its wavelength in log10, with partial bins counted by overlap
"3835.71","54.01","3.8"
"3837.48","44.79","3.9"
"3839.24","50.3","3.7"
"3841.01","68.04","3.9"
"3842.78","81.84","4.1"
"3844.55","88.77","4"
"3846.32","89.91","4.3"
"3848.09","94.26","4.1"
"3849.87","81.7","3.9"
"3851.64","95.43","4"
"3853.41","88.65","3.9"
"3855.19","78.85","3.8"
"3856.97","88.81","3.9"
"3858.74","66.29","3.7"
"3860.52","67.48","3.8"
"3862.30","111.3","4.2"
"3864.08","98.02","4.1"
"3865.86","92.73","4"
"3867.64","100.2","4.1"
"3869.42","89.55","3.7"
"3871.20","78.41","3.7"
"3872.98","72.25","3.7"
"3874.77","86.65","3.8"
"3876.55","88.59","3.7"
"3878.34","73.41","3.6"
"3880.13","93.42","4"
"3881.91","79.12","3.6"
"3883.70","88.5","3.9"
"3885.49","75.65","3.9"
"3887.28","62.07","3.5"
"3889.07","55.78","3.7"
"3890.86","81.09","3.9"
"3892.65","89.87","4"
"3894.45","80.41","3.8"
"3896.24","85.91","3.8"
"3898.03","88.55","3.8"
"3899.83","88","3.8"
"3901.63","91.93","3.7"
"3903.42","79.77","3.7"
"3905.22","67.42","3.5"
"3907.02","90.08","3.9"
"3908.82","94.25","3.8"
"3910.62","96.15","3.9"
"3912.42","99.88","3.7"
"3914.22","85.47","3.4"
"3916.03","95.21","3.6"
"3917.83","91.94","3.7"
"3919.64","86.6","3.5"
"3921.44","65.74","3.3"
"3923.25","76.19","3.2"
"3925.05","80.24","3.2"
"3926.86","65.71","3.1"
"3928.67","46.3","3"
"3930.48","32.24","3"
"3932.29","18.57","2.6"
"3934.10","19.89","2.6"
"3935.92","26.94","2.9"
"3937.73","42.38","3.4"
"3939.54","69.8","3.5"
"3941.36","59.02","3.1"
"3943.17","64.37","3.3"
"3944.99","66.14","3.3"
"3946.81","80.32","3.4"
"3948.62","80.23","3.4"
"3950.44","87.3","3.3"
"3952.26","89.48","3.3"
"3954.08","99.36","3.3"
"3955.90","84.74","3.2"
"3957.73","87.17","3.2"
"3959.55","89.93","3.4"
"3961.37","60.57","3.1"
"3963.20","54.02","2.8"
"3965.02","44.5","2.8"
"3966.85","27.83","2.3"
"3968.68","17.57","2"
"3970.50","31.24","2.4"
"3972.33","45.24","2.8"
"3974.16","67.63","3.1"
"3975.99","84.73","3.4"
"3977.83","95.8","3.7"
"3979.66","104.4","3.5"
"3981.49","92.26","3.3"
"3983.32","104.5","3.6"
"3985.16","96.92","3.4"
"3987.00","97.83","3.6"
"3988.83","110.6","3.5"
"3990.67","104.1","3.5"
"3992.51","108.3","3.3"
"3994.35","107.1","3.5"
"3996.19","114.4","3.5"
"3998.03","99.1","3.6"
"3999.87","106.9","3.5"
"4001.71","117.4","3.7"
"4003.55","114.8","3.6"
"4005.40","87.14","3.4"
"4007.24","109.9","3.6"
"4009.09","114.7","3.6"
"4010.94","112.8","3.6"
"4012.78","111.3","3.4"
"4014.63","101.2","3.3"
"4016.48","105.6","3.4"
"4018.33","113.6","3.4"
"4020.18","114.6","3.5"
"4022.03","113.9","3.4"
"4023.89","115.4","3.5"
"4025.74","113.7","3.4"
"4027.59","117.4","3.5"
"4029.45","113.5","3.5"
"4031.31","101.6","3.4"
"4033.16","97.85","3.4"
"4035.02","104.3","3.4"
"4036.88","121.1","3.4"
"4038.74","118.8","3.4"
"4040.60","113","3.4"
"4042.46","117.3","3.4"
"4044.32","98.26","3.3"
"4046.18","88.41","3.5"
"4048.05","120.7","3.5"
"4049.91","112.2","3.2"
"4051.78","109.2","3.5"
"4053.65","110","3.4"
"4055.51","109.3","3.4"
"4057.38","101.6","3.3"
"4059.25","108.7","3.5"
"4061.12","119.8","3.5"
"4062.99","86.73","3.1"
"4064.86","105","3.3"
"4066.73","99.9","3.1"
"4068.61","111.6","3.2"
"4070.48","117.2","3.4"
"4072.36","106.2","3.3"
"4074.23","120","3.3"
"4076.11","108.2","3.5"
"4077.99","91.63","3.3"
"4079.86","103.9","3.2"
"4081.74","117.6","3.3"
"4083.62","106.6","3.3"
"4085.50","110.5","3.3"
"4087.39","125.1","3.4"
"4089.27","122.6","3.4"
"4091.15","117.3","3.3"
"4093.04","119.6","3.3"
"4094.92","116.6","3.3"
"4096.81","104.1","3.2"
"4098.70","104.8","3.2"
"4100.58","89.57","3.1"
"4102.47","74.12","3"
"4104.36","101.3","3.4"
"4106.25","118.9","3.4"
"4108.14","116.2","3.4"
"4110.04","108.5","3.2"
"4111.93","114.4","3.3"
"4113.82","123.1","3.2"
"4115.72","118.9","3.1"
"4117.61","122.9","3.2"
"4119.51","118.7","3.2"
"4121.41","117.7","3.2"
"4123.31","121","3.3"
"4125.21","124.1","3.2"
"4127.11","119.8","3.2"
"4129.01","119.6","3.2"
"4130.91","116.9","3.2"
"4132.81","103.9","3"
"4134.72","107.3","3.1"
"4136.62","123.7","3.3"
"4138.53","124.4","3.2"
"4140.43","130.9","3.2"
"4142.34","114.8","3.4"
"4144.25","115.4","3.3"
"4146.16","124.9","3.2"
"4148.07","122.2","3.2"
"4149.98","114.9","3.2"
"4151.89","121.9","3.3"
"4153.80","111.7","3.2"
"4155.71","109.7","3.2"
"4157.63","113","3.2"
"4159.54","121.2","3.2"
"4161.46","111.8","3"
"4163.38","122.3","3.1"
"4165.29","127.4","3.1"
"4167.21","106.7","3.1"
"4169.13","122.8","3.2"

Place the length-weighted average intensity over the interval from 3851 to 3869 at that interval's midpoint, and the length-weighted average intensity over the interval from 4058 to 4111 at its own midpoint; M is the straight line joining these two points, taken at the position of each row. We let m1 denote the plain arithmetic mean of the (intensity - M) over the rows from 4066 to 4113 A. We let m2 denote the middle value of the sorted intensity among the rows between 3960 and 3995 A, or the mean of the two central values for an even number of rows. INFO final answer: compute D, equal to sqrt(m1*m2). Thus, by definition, 6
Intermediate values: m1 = 0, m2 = 92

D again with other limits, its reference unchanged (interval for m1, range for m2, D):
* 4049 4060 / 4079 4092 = 18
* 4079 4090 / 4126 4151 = 27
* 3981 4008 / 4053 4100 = 22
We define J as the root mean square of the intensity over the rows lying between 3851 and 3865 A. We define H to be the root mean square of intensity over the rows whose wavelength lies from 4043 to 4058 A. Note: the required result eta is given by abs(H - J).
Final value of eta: 19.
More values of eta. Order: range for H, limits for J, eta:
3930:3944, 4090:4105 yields 59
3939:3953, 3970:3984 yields 7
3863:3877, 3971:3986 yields 0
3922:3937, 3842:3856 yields 36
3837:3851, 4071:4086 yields 31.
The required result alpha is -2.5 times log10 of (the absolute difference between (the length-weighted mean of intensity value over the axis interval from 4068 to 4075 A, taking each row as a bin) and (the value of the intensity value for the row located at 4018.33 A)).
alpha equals 1.9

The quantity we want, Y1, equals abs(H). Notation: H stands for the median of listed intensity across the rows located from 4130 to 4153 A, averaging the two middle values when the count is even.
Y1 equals 119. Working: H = 119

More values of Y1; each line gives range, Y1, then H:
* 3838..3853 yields 85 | 85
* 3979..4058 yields 110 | 110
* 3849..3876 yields 89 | 89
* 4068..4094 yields 114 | 114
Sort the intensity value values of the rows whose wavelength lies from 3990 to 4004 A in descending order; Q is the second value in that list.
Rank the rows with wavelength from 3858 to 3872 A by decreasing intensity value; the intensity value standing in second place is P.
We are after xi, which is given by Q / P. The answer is 1.15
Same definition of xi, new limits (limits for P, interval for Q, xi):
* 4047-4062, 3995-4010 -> 0.96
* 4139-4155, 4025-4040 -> 0.95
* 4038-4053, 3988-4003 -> 0.96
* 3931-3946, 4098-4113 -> 1.76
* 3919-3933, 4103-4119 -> 1.53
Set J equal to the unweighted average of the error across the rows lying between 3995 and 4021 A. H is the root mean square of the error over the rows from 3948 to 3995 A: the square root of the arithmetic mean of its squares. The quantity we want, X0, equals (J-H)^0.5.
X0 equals 0.55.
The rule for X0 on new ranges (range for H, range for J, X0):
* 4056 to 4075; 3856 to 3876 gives 0.76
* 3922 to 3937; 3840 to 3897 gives 0.96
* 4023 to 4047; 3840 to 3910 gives 0.66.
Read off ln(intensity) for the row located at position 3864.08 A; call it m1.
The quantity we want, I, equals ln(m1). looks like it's 1.52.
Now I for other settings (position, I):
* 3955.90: 1.49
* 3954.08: 1.53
